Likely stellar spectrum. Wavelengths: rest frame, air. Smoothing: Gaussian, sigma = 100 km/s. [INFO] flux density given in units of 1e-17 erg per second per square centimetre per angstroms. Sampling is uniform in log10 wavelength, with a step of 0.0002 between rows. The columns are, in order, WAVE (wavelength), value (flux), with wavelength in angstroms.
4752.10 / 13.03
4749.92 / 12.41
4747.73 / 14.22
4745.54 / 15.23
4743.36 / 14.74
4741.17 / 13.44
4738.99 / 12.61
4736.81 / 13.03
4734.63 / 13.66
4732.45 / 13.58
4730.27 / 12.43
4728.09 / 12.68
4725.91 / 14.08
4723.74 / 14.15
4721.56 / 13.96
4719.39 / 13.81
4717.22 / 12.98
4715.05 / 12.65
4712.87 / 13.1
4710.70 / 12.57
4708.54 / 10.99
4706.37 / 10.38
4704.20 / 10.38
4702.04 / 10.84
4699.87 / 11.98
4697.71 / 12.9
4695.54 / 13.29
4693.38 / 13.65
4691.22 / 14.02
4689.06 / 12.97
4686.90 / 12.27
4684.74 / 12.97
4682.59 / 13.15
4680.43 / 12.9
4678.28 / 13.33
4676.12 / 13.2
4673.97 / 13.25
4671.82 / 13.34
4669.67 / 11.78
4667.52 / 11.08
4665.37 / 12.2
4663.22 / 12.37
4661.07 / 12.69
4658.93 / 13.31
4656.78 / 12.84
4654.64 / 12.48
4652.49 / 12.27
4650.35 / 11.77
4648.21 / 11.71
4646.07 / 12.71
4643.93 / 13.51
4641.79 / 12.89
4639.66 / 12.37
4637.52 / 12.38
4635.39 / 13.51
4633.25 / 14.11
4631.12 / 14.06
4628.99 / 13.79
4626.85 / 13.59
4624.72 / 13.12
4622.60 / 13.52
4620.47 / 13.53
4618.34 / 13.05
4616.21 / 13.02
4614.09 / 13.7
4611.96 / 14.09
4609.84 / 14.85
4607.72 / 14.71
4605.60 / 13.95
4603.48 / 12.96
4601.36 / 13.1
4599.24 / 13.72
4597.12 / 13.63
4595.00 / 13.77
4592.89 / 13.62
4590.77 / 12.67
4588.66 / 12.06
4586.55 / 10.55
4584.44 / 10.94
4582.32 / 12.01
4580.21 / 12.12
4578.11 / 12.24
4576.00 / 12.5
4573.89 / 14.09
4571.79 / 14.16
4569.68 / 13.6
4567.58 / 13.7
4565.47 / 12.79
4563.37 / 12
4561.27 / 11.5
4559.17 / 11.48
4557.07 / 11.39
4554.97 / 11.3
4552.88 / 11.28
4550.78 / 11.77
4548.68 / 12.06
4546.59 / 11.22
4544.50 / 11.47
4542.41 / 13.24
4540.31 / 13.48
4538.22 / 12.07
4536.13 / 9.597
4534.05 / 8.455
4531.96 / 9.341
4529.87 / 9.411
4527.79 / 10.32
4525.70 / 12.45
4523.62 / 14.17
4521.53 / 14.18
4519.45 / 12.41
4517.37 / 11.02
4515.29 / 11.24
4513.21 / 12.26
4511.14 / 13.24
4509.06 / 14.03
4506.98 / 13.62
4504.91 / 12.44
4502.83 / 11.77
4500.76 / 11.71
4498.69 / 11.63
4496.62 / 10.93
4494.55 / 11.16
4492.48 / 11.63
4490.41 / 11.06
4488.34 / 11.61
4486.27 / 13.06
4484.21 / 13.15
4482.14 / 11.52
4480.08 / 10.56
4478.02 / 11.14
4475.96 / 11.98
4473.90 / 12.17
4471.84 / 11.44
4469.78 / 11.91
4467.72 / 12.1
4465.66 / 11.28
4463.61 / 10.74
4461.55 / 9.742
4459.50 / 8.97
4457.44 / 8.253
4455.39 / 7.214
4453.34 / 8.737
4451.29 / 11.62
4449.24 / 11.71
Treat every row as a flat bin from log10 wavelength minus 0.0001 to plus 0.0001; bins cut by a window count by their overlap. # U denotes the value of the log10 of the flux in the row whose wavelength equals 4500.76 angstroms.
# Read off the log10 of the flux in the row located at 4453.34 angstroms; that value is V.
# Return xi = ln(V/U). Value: -0.13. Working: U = 1.07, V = 0.94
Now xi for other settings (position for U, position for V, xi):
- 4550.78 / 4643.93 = 0.05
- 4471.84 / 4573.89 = 0.08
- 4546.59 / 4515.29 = 0.00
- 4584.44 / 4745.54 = 0.13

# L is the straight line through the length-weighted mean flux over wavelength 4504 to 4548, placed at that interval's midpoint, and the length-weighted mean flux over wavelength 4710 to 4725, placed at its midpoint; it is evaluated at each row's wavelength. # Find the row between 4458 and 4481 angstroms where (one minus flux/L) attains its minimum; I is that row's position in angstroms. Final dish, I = 4473.90 angstroms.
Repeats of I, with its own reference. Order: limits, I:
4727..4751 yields 4745.54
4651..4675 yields 4658.93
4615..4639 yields 4633.25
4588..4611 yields 4609.84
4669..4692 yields 4691.22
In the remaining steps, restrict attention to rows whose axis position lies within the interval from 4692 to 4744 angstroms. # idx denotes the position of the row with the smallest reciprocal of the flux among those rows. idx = 4743.36 angstroms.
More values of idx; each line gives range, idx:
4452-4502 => 4484.21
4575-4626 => 4609.84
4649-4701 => 4691.22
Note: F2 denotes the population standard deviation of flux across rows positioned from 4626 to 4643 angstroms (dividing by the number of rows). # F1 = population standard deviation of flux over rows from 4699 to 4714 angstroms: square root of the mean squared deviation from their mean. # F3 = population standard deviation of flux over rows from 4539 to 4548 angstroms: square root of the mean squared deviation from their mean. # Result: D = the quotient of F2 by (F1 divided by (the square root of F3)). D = 0.66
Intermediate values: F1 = 1.0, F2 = 0.7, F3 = 1.01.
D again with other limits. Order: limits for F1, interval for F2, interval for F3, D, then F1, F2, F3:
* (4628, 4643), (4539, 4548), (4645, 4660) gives 1.07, 0.7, 1.0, 0.53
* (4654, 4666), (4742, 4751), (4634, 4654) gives 2.32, 0.4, 1.1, 0.62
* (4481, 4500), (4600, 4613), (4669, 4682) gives 0.70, 0.8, 0.7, 0.55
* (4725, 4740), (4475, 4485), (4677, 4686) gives 0.62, 0.6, 0.9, 0.17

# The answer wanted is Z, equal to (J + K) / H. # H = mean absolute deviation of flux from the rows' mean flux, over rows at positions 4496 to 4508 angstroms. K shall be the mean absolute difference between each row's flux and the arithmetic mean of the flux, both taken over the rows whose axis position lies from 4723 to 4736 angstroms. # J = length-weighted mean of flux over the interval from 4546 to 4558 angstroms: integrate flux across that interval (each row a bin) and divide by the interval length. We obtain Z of 18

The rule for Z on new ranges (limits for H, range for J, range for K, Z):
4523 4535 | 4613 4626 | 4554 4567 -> 8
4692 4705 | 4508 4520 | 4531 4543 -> 13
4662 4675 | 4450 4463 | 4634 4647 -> 15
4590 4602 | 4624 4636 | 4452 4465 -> 41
